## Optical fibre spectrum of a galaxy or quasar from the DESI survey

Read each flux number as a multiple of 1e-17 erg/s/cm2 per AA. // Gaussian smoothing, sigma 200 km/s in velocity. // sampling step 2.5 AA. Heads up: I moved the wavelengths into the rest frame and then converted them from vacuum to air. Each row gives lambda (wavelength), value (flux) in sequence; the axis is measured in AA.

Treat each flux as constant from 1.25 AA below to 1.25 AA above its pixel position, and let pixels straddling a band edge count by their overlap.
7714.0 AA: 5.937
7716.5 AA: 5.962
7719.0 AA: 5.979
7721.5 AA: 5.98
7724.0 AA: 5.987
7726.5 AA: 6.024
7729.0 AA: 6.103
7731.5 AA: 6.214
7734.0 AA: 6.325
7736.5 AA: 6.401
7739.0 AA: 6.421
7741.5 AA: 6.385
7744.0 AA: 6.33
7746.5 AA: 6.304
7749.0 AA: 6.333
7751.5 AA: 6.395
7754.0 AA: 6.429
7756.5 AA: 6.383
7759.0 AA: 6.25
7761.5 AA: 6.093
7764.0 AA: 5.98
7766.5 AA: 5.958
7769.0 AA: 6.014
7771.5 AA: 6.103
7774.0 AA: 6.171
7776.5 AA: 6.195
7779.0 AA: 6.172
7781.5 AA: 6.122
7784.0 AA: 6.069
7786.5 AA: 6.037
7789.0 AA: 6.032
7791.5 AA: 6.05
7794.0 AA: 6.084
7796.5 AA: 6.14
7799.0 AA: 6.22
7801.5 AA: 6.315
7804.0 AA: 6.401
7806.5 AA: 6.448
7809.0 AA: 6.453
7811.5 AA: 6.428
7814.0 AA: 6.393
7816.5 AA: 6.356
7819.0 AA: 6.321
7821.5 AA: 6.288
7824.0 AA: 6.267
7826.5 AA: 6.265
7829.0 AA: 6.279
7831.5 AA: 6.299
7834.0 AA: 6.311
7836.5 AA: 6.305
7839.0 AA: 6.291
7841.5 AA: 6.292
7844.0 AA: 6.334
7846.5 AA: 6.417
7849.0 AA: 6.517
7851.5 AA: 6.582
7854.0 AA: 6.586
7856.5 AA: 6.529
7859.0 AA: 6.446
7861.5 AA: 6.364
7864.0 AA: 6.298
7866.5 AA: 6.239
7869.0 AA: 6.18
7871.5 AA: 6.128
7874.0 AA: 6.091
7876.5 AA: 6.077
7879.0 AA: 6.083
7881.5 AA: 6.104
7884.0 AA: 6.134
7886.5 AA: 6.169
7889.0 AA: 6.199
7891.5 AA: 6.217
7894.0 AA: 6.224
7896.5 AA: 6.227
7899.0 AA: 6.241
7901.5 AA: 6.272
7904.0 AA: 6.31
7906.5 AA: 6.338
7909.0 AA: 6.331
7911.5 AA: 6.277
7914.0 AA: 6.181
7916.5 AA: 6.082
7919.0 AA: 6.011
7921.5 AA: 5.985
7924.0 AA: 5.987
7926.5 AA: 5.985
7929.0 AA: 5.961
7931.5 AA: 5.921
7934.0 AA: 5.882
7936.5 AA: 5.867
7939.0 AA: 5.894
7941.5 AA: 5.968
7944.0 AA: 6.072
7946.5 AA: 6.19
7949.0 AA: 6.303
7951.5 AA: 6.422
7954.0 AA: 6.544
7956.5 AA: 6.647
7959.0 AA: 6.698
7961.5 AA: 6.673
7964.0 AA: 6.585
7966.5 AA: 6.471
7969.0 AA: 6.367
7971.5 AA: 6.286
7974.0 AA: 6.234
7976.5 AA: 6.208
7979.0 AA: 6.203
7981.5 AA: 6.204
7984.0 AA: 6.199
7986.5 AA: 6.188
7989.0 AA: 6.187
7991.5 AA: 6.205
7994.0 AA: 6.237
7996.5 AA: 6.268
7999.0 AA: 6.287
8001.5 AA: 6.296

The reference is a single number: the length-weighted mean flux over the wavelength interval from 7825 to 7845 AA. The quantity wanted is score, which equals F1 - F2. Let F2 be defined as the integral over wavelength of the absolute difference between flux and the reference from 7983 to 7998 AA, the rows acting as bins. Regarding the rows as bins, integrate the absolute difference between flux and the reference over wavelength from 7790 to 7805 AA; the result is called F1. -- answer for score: 1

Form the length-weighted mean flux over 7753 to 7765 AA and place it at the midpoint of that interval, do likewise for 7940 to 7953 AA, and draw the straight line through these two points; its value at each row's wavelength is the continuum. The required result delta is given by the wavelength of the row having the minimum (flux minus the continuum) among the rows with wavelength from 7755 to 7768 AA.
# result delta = 7766.5 AA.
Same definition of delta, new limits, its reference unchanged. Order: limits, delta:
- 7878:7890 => 7879.0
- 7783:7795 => 7789.0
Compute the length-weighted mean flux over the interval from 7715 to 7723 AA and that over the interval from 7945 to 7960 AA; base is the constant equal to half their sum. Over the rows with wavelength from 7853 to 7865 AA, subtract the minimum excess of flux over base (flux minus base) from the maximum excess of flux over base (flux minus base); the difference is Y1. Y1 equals 0.29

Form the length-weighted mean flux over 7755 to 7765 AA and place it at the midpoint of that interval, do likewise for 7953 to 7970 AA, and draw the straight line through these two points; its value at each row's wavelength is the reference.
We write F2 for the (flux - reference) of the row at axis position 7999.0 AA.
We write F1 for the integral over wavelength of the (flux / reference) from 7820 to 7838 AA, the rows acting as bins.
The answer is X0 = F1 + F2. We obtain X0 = 18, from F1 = 17.9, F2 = -0.36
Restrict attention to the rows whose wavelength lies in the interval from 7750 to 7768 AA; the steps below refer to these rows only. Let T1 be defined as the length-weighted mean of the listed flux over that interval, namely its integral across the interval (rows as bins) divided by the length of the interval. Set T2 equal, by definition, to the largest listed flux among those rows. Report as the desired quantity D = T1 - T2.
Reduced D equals -0.22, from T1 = 6.21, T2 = 6.429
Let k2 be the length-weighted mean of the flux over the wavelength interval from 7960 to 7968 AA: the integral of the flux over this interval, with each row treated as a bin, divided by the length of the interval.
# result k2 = 6.57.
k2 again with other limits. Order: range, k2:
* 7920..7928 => 5.99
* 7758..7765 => 6.11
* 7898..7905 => 6.27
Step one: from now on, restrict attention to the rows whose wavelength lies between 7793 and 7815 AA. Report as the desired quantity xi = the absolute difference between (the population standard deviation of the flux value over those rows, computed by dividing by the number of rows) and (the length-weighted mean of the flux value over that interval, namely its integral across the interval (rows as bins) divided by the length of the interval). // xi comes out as 6.19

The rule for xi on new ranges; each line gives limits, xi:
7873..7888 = 6.08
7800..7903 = 6.17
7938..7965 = 6.08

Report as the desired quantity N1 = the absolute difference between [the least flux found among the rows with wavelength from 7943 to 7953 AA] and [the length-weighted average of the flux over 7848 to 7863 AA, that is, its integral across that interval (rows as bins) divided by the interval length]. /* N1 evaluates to 0.43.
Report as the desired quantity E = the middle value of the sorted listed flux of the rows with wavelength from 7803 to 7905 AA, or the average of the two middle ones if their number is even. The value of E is 6.29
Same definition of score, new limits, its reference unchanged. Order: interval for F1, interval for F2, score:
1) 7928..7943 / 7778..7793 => 2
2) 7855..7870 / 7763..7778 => -2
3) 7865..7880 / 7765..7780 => -1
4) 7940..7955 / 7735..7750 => 2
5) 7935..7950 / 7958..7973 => 1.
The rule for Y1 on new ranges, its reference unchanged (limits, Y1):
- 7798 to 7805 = 0.18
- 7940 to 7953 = 0.45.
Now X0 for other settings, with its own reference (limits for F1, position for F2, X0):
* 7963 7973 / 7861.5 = 10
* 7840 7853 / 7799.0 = 13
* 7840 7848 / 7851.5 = 8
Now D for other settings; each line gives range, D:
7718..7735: -0.24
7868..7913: -0.14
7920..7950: -0.30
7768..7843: -0.21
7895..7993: -0.48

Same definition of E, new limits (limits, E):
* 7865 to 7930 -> 6.17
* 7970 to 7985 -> 6.21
